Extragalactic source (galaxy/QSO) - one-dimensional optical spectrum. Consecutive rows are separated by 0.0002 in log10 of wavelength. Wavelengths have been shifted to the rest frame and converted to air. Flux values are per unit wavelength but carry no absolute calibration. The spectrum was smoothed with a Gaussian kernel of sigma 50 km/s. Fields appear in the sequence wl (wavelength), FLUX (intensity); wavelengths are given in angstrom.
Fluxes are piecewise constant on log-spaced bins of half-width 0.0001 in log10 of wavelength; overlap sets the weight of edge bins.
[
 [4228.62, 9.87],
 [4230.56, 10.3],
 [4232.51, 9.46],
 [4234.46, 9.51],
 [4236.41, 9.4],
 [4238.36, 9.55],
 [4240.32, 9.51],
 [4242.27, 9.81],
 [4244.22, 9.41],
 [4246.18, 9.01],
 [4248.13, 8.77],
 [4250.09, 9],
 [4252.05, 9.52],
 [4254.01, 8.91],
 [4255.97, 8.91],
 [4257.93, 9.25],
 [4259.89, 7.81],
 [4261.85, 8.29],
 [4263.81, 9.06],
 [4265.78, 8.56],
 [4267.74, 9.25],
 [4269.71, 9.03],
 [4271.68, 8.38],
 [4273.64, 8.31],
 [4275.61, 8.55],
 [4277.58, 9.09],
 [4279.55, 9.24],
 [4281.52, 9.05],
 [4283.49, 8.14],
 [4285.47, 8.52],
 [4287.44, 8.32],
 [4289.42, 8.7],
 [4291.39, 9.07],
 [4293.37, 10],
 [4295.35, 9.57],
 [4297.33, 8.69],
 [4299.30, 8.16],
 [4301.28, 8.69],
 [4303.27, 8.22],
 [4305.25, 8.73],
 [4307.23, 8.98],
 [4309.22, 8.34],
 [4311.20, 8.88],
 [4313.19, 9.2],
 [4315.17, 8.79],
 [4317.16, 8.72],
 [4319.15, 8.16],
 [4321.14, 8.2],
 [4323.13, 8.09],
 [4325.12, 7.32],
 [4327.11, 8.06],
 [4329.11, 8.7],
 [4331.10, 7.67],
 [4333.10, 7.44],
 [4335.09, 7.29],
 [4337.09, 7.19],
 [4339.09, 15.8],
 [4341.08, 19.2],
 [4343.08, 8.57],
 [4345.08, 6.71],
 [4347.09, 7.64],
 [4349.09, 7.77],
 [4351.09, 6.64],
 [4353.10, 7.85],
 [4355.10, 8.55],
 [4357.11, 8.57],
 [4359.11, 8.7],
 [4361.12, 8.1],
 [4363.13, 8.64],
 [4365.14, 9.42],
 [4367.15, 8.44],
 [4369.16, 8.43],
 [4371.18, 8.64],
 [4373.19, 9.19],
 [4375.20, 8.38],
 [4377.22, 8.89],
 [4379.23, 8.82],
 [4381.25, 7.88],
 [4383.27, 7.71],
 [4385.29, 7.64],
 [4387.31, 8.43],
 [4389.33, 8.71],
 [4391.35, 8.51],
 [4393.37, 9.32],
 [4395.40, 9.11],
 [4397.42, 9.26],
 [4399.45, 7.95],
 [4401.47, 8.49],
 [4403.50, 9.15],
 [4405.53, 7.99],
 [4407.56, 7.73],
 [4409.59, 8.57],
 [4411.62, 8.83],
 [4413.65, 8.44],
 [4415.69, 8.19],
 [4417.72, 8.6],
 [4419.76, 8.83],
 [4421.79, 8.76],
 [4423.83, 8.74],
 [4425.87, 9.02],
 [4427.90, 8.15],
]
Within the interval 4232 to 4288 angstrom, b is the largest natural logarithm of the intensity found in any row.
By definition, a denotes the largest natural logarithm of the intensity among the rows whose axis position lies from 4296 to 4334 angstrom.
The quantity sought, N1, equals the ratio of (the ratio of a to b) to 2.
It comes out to 0.49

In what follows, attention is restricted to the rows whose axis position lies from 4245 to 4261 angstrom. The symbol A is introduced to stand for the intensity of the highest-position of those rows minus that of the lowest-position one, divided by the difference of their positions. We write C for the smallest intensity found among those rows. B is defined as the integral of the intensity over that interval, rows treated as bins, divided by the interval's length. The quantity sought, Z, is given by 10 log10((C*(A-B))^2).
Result 36.9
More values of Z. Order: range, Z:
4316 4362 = 35.3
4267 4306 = 37.1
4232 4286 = 36.9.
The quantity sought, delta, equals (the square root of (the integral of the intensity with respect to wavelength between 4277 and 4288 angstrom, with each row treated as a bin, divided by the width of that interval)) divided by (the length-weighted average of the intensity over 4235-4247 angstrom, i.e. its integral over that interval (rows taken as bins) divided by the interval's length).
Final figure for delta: 0.313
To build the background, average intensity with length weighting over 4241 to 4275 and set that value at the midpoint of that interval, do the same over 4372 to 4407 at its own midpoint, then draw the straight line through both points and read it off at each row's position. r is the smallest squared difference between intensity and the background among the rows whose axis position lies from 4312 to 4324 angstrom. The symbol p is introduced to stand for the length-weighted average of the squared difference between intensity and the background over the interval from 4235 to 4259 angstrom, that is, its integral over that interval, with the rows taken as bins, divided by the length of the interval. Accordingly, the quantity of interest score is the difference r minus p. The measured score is -0.20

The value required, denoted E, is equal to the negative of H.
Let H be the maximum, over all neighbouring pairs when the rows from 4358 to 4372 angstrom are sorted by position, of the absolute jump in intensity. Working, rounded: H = 0.98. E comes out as -0.98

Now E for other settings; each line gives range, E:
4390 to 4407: -1.31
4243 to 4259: -0.61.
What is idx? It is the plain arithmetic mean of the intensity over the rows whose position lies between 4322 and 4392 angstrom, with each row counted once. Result 8.67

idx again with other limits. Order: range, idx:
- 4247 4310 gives 8.78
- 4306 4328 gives 8.43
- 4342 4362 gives 7.91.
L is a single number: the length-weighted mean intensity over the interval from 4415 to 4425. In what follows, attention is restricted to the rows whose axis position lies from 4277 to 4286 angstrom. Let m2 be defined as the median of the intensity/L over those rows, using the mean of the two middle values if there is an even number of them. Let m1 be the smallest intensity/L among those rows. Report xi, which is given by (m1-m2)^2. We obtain 0.011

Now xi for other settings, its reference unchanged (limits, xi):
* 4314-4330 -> 0.010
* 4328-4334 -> 0.001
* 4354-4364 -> 0.003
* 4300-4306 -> 0.003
